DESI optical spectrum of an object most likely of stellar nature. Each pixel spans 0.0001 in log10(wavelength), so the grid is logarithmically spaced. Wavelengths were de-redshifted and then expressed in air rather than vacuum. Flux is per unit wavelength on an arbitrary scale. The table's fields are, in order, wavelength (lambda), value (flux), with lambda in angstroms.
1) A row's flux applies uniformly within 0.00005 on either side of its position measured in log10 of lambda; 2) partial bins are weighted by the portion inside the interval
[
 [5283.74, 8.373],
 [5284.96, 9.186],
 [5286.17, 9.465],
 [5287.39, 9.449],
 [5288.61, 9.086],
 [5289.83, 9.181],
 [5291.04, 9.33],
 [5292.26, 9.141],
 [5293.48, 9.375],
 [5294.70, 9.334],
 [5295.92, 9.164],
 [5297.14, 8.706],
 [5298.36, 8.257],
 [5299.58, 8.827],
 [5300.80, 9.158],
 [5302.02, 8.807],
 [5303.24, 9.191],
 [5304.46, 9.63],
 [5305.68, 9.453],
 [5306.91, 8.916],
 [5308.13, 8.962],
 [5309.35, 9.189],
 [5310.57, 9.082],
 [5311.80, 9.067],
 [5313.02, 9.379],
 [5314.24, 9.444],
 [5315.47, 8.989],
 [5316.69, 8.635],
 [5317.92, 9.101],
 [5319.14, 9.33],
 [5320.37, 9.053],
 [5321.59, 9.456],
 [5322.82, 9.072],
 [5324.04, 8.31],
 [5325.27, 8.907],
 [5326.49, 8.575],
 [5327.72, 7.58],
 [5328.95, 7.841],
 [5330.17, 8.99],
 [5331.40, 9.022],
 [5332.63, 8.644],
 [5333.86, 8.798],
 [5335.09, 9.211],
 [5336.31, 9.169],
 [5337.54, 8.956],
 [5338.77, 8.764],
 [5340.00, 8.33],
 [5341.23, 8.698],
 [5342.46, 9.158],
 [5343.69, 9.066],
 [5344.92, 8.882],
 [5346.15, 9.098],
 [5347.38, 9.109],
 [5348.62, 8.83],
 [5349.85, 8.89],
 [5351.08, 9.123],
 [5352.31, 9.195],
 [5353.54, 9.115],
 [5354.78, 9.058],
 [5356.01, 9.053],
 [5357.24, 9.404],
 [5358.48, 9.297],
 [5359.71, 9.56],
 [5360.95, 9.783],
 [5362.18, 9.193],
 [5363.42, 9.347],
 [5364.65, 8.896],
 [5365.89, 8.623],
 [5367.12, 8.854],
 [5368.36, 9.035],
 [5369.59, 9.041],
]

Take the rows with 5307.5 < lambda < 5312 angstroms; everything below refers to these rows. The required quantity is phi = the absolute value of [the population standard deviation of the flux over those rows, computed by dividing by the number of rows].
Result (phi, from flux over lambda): 0.08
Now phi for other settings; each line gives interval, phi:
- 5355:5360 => 0.18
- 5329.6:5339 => 0.19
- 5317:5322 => 0.17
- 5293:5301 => 0.37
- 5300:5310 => 0.26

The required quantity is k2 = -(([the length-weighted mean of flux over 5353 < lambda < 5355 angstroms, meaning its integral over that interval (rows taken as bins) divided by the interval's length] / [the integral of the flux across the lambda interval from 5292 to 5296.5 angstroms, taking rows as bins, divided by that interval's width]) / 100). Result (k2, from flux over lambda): -0.0098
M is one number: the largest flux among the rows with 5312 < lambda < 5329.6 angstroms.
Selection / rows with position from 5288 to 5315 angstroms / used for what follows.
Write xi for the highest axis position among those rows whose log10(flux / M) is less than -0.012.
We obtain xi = 5311.80 angstroms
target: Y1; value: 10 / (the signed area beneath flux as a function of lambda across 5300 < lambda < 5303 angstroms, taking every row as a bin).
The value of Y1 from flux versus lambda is 0.370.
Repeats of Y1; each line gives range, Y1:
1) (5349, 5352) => 0.369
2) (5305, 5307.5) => 0.436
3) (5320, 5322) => 0.539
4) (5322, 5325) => 0.381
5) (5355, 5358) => 0.362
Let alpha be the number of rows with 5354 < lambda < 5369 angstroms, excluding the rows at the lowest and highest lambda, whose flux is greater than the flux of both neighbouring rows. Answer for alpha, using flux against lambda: 3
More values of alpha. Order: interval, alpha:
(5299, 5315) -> 3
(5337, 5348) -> 1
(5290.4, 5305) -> 2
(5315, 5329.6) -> 3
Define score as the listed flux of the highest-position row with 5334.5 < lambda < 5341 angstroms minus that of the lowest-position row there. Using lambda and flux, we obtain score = -0.88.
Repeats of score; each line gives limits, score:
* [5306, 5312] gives 0.15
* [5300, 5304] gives 0.03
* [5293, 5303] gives -0.57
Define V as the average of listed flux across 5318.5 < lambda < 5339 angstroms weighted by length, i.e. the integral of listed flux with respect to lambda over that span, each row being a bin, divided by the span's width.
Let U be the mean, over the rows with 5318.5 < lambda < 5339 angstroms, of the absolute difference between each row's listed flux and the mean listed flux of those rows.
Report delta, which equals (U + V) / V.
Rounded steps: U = 0.367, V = 8.81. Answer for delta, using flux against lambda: 1.042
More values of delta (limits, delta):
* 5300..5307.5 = 1.025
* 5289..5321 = 1.024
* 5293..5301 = 1.036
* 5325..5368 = 1.032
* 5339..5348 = 1.026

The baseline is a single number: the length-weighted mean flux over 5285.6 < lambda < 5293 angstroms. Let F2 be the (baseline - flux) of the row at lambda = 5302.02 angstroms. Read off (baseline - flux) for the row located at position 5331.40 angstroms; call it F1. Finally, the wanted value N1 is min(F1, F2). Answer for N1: 0.25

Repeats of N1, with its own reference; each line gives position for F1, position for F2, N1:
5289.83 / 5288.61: 0.09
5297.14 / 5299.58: 0.45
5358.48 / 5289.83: -0.02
